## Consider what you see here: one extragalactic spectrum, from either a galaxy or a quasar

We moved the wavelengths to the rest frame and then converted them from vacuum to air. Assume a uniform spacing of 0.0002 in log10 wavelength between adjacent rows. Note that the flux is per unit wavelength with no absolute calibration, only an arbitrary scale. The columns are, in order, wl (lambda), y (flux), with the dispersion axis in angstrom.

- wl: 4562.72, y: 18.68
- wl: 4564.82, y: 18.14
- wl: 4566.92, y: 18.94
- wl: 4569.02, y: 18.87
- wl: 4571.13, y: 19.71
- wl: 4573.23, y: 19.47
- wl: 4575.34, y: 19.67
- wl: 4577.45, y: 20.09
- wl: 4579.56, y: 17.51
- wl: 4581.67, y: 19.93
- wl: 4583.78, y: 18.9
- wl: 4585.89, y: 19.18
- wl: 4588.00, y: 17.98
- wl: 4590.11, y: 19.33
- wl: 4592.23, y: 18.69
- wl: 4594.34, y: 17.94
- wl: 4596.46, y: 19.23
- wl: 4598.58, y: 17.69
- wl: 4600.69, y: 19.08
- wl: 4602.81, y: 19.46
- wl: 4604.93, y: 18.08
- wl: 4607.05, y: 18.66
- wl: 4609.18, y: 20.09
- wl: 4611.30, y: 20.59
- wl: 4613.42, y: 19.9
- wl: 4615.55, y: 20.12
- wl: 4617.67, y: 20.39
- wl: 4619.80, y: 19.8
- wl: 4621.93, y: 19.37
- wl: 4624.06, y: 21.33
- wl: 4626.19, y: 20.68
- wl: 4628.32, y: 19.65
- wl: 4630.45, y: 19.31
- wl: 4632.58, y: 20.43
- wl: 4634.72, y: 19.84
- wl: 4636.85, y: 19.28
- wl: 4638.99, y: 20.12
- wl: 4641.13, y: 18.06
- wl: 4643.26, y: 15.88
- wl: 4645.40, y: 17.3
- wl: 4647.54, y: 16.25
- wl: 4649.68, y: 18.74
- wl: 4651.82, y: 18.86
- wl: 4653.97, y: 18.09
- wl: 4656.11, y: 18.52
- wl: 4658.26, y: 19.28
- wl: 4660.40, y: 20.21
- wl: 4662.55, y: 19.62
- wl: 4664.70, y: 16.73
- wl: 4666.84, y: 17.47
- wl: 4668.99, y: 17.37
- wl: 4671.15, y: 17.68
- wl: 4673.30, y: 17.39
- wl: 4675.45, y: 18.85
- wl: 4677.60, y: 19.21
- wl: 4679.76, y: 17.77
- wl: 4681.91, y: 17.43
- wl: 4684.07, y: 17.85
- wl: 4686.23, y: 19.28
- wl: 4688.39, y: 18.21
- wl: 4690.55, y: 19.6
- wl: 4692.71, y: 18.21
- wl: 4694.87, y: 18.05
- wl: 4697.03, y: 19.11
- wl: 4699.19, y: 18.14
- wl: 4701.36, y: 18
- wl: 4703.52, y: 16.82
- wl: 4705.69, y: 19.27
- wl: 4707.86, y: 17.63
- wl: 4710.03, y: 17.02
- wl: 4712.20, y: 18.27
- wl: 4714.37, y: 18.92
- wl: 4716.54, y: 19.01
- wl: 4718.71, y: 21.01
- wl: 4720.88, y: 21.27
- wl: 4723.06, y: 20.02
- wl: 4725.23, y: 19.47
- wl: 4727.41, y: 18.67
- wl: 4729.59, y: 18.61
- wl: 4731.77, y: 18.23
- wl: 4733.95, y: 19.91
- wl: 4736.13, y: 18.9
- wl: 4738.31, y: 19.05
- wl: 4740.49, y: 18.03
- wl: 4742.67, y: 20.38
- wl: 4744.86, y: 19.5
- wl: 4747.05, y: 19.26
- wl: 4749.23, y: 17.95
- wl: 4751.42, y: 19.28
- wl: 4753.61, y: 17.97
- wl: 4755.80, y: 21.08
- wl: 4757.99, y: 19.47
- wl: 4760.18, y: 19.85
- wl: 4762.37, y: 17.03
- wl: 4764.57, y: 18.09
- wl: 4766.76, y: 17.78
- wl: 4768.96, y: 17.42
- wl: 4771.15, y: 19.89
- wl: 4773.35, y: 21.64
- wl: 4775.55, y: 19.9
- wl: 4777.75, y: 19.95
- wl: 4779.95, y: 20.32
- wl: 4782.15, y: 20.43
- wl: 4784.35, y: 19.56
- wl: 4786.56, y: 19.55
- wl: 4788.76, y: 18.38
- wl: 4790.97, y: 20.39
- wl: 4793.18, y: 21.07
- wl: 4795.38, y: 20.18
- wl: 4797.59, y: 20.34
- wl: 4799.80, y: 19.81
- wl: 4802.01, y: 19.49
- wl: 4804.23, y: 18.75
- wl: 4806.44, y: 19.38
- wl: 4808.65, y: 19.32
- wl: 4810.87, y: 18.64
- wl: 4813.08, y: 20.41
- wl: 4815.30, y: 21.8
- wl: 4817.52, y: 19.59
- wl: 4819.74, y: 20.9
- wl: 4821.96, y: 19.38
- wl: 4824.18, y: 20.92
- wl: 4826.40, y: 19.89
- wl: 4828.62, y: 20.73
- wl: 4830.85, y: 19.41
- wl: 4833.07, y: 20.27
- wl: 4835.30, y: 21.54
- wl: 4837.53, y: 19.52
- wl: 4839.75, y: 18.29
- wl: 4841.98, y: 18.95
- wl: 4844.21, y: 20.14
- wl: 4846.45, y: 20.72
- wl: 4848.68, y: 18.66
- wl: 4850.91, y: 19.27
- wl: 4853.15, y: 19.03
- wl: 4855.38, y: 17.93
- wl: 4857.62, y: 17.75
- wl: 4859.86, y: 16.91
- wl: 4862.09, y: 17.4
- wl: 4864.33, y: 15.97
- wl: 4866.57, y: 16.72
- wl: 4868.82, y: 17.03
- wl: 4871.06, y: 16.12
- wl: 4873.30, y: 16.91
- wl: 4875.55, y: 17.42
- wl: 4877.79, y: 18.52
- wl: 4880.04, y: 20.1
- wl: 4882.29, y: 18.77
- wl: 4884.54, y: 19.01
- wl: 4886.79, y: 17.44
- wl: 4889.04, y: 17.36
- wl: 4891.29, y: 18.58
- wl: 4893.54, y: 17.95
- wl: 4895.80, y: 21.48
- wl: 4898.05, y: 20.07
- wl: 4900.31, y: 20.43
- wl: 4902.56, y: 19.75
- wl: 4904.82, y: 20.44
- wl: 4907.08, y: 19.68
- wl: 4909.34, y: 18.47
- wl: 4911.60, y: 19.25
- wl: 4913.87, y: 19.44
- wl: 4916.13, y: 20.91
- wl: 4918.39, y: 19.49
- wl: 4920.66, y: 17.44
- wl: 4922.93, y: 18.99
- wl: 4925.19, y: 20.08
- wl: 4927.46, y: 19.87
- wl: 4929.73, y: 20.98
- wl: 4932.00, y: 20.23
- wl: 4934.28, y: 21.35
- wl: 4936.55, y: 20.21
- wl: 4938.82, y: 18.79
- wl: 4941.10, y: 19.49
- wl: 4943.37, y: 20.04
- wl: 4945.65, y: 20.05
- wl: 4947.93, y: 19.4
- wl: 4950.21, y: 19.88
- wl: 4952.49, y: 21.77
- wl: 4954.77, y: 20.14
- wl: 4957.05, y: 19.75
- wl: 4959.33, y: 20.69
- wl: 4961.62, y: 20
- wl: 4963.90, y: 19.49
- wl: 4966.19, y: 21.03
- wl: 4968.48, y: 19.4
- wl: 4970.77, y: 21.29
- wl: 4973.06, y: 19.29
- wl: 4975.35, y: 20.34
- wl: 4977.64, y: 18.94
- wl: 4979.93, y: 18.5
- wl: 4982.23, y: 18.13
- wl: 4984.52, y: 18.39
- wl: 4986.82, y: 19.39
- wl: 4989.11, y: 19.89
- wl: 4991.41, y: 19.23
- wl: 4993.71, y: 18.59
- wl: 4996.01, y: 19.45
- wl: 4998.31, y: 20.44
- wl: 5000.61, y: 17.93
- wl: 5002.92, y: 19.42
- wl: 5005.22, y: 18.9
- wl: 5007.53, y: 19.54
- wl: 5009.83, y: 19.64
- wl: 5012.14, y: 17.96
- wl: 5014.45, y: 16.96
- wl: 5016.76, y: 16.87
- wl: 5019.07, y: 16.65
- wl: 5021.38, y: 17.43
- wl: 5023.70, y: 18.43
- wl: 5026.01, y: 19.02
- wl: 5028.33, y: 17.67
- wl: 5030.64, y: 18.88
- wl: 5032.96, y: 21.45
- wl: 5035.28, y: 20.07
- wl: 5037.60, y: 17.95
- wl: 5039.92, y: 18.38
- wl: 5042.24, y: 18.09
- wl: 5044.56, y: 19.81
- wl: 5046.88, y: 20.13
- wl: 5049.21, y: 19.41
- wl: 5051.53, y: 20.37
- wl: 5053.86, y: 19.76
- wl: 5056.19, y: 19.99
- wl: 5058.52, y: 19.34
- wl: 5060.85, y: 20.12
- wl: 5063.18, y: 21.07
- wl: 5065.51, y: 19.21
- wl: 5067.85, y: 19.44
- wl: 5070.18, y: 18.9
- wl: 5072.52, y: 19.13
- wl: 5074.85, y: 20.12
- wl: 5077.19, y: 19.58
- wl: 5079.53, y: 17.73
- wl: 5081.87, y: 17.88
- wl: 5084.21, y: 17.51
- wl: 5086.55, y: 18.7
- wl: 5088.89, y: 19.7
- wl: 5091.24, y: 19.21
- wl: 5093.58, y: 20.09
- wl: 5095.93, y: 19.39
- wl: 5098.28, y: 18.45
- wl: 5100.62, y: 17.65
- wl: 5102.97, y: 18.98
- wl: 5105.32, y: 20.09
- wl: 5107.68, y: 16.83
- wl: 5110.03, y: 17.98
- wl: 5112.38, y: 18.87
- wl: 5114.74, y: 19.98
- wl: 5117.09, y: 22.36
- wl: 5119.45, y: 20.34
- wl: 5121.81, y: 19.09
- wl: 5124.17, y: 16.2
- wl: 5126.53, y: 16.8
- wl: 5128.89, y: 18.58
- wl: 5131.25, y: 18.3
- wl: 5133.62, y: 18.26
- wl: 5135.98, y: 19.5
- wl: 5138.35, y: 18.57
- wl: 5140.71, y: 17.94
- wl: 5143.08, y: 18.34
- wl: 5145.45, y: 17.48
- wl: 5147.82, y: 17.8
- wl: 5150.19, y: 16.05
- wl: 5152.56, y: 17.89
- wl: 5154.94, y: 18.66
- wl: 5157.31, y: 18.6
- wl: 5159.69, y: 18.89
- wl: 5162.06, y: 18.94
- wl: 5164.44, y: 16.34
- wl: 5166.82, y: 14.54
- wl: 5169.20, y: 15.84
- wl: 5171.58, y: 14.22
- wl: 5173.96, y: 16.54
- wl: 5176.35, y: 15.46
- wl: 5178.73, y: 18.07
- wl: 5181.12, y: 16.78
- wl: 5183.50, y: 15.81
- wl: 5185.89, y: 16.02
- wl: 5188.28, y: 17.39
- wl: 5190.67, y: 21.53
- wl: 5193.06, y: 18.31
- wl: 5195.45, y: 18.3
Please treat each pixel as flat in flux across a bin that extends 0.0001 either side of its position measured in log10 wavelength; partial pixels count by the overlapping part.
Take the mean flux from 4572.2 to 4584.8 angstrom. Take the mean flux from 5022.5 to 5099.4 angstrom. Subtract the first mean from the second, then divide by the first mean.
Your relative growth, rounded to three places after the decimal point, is -0.001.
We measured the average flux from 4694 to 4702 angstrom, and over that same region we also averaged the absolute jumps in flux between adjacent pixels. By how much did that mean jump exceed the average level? -17.6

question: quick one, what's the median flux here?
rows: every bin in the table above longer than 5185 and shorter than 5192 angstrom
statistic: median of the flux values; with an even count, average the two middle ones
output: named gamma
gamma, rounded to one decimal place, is 17.4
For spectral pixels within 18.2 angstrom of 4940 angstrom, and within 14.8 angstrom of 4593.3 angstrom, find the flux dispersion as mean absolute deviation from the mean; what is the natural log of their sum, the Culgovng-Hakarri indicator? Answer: 0.14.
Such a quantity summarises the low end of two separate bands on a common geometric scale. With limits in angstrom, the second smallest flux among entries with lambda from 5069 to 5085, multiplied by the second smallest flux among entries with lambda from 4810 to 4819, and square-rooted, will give 18.6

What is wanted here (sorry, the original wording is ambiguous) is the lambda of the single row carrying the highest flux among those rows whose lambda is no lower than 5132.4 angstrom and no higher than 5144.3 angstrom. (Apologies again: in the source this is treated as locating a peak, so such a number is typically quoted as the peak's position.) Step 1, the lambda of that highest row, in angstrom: 5135.98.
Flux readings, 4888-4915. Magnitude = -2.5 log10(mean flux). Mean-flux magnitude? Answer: -3.22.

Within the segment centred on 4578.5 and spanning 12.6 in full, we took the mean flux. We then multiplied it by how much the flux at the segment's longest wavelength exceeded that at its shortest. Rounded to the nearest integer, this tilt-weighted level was -11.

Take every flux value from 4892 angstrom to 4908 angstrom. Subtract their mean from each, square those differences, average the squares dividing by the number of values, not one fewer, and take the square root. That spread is 1.0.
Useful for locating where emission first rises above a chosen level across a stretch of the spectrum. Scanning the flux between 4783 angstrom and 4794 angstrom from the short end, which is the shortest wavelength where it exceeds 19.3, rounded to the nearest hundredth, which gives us 4784.35 angstrom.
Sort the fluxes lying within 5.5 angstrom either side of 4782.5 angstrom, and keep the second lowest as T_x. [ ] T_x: 19.56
